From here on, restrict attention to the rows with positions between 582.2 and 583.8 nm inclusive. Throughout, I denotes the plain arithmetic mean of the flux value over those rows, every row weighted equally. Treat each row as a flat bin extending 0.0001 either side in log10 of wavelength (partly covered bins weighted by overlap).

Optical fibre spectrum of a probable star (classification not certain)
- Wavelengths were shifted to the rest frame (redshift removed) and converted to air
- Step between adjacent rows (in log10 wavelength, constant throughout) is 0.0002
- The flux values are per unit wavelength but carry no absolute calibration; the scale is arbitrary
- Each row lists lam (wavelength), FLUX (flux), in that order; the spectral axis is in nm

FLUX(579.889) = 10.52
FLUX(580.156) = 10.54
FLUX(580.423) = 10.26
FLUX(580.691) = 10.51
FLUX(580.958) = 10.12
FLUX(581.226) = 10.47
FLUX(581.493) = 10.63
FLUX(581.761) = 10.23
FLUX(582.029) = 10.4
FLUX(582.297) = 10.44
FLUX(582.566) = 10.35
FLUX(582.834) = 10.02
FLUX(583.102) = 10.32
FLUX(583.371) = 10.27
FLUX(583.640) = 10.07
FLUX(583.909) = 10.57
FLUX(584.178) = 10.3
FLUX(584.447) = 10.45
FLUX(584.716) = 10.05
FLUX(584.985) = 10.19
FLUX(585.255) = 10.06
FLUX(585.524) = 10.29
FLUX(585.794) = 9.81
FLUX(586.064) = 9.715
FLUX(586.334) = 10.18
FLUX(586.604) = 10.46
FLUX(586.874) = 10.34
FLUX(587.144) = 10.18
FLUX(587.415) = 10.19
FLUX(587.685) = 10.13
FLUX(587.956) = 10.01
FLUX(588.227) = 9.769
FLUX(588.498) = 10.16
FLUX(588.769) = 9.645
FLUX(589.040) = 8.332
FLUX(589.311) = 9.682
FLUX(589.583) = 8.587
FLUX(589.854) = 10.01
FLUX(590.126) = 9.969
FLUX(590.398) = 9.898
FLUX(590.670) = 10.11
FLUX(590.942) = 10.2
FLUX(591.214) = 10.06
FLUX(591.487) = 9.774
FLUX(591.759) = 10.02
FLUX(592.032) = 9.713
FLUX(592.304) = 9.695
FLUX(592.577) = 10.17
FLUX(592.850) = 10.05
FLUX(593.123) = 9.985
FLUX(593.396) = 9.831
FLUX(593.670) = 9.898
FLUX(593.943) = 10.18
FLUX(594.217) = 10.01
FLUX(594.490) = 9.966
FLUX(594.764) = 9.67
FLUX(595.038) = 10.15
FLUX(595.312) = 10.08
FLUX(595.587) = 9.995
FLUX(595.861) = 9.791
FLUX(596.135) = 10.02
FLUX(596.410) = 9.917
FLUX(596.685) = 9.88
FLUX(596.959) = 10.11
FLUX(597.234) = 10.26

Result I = 10.2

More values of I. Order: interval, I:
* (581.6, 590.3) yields 10.0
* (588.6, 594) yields 9.8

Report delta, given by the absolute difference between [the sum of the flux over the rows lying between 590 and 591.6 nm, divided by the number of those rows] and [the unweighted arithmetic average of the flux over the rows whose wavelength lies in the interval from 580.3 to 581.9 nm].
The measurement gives 0.37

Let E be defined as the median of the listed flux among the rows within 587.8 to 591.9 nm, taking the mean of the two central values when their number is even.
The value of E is 10.0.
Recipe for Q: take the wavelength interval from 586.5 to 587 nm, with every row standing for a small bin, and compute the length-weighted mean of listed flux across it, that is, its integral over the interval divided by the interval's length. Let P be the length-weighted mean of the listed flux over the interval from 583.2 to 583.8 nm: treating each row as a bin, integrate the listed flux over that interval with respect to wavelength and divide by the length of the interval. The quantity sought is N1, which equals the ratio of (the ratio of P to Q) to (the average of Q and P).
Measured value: 0.095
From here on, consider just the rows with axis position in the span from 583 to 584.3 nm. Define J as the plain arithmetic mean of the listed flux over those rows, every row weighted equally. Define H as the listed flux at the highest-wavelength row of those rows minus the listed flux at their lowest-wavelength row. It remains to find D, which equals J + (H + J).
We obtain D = 20.6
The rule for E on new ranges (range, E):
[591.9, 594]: 9.9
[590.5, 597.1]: 10.0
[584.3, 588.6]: 10.2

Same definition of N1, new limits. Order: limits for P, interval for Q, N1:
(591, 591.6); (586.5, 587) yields 0.094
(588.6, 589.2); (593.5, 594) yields 0.095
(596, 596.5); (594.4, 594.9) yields 0.103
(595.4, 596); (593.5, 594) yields 0.100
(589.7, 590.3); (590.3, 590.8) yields 0.100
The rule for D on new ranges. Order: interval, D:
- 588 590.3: 19.2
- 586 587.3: 20.8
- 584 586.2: 19.6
